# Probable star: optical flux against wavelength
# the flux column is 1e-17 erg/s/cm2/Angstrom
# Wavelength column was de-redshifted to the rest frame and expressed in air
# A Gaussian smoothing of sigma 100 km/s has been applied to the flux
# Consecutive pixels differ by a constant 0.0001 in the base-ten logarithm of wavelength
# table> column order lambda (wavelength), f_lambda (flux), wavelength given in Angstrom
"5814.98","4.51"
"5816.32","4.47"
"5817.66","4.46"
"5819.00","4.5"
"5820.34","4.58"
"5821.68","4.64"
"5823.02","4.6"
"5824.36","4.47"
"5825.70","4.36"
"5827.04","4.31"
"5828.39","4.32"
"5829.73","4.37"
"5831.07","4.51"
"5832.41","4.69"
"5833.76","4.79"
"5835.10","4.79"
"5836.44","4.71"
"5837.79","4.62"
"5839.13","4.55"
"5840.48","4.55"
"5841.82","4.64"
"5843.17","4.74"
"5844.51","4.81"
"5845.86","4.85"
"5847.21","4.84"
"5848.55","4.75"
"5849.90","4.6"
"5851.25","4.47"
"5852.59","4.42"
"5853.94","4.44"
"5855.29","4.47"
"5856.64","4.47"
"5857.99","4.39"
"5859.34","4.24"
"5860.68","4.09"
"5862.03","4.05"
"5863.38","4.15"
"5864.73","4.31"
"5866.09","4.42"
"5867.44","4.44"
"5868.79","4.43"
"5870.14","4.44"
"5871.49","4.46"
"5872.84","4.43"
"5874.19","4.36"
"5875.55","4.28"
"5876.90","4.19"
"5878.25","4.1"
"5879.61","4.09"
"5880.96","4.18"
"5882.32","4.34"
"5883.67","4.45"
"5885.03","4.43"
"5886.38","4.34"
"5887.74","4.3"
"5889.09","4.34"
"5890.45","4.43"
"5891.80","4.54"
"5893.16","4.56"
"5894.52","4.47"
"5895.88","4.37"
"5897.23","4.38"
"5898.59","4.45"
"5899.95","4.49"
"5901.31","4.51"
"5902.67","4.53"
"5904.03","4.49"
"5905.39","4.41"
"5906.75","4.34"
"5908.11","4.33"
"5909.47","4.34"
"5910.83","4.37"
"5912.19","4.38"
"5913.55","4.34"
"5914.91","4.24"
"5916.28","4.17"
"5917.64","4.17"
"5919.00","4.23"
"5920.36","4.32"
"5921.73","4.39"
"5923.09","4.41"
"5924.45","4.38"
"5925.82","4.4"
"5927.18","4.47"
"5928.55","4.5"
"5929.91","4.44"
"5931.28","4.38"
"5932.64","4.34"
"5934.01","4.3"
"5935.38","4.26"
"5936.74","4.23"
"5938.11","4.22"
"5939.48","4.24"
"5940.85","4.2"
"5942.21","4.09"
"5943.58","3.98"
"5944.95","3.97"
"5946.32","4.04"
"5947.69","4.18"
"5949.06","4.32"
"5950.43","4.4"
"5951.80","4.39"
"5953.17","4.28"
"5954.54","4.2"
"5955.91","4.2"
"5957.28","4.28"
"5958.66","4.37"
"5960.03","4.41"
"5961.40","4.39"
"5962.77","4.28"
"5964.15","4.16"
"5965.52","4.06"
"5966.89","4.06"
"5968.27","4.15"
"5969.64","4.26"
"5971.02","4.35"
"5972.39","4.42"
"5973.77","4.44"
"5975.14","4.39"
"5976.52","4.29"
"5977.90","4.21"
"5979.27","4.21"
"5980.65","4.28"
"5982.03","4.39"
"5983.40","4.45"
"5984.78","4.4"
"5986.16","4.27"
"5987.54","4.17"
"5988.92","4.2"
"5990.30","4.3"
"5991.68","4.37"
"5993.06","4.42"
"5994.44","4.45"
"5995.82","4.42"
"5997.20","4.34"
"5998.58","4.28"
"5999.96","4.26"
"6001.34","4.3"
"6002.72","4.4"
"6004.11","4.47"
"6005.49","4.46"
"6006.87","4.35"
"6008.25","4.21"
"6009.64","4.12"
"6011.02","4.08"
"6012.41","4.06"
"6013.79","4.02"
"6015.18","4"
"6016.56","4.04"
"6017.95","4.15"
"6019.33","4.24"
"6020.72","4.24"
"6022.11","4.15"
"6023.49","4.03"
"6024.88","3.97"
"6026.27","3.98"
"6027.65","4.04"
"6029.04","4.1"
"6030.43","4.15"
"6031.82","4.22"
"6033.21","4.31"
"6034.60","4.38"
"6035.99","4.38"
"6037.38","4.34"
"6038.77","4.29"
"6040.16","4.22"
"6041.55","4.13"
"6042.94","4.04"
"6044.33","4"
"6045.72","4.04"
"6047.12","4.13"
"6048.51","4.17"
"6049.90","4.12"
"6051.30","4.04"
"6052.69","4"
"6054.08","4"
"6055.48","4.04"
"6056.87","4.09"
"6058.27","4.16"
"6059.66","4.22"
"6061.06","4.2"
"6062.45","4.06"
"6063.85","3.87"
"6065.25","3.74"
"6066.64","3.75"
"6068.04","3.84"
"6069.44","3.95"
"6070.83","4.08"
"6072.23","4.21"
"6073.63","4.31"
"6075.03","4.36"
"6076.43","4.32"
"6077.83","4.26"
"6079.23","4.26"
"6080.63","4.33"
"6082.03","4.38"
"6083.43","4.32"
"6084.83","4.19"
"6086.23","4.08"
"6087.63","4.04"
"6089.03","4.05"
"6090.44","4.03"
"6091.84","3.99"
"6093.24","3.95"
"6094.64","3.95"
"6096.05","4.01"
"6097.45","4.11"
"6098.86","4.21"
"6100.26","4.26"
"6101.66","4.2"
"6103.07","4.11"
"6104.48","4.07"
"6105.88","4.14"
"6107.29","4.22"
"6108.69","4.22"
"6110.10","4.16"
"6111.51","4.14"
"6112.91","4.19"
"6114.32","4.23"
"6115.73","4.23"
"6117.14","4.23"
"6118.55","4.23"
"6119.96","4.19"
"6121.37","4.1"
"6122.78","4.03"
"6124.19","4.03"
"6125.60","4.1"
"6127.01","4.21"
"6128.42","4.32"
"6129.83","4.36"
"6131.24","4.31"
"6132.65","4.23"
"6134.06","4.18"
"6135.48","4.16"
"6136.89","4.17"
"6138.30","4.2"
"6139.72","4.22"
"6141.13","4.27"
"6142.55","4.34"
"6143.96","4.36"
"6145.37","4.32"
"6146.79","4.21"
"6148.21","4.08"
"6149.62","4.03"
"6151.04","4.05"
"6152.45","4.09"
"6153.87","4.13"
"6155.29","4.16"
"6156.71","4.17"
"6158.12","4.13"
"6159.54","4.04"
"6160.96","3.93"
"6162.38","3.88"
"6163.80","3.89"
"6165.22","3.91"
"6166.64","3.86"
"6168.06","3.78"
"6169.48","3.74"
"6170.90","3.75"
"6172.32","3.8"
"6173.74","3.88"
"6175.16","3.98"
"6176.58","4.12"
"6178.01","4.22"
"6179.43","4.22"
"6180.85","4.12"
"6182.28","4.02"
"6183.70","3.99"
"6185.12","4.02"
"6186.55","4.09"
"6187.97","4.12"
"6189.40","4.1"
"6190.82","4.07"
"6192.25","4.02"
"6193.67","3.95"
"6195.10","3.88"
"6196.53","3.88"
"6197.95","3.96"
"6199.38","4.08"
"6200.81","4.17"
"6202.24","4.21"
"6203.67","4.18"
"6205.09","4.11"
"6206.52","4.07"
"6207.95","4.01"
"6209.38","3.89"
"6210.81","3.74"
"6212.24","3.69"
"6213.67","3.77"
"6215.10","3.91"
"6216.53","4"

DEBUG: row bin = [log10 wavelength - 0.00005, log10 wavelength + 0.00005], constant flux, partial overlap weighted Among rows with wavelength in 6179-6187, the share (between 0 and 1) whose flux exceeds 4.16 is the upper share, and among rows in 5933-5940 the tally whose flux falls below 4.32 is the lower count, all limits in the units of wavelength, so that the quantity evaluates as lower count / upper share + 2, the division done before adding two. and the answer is 32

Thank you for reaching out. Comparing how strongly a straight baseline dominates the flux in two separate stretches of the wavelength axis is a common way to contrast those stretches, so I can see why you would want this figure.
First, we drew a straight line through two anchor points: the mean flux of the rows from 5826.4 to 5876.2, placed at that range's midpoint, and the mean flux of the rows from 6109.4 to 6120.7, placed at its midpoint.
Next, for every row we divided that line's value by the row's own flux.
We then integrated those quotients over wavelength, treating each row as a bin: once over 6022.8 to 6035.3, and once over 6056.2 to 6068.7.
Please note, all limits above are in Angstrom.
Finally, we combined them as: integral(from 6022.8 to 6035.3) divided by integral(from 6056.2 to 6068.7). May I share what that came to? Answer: 0.97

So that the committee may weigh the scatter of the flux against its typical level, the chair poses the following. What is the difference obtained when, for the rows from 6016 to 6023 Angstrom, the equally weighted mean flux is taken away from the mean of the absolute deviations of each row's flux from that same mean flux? -4.10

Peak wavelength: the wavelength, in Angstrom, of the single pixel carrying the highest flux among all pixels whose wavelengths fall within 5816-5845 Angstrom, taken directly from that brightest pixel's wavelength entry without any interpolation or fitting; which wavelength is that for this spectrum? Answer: 5844.51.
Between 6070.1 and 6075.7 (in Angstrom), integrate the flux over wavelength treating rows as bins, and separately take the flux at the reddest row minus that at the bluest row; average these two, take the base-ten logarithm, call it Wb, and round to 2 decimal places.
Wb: 1.08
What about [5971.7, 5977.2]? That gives 1.08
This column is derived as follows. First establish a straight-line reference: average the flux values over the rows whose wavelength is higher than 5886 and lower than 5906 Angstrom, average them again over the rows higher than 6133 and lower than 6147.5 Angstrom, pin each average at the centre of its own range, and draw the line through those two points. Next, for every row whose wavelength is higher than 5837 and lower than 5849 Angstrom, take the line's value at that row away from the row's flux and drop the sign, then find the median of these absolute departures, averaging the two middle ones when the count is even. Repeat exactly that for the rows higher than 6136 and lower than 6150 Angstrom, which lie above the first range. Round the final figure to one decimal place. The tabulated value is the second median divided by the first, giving 0.3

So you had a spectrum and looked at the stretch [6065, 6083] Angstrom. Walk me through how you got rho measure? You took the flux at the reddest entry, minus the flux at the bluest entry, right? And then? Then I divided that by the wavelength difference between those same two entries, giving 0.038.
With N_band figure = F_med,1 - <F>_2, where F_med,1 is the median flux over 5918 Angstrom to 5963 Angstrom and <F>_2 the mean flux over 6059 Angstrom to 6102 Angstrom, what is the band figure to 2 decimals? 0.19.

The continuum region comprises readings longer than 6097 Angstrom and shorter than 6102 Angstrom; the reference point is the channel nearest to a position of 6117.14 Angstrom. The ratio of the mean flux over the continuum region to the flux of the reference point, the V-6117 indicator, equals 0.99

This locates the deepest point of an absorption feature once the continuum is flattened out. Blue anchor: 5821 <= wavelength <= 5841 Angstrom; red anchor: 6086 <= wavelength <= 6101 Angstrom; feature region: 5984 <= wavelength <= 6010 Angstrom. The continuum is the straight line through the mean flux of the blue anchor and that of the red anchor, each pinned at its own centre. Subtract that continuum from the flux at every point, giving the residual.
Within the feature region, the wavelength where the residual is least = 6009.64 Angstrom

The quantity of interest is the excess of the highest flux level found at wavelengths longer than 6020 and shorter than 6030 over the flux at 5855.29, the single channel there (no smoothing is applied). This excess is -0.23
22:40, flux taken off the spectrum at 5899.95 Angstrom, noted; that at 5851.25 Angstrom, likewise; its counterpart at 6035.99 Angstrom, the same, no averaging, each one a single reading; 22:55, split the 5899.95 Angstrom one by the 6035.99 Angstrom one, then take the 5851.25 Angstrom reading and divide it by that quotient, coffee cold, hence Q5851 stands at 4.36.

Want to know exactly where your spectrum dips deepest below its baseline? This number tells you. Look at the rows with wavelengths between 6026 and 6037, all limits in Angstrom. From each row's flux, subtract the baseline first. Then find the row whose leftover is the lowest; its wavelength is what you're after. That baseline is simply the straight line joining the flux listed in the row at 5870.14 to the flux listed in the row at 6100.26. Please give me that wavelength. 6026.27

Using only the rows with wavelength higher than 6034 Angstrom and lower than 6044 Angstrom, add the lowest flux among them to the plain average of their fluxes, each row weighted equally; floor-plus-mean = 8.29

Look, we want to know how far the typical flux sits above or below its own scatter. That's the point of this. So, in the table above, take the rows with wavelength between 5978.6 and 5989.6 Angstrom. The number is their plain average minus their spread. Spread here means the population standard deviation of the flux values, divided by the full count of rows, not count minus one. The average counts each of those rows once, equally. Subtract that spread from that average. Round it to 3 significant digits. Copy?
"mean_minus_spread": 4.20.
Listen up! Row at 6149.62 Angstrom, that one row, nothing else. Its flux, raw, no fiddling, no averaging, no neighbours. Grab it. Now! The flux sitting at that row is 4.03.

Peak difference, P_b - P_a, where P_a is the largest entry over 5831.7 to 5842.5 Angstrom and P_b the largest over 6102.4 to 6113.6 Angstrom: -0.6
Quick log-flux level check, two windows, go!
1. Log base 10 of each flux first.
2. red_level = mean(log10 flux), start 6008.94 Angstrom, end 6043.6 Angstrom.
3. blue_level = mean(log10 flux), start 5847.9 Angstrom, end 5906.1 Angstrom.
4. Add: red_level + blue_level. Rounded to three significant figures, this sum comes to 1.26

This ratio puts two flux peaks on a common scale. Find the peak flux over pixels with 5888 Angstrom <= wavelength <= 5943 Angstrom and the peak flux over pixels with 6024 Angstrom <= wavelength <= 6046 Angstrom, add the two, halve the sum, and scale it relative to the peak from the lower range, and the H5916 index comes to 0.980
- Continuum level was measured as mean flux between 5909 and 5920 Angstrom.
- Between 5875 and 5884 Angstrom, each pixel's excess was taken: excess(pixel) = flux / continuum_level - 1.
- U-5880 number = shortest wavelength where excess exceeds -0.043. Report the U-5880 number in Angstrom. 5875.55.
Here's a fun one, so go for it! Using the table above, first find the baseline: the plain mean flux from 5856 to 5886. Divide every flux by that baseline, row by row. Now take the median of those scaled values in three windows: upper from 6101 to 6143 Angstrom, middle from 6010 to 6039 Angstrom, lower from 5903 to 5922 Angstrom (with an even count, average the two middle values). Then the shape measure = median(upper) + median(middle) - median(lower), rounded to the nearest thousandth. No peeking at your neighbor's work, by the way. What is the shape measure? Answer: 0.931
